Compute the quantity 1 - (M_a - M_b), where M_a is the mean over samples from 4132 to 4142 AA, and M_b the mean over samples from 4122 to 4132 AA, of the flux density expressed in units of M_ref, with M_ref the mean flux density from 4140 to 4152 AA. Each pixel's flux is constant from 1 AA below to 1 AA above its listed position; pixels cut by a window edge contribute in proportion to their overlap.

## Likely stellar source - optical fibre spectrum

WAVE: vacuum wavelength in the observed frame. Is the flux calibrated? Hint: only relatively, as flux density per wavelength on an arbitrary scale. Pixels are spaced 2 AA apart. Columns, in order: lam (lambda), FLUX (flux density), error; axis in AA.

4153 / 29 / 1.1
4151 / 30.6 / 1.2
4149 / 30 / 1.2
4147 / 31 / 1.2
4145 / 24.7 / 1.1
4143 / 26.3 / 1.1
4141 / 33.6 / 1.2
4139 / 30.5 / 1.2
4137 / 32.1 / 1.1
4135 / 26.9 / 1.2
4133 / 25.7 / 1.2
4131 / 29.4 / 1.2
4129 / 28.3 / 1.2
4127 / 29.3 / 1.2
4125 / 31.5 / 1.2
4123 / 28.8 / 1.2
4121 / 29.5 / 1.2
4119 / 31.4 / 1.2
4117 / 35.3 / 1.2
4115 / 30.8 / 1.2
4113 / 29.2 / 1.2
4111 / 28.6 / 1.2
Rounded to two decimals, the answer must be 0.99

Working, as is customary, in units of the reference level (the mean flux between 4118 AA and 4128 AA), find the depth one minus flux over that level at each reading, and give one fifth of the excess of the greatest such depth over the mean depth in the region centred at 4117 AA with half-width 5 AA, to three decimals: 0.014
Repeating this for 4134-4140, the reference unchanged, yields 0.019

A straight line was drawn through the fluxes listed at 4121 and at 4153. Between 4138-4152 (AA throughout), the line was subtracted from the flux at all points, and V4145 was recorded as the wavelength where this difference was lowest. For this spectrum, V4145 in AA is 4145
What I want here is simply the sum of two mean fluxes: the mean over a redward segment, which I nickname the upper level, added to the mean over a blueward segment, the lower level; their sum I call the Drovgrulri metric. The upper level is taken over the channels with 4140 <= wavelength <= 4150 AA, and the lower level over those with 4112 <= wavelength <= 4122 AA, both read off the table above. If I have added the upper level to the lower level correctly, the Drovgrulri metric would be 60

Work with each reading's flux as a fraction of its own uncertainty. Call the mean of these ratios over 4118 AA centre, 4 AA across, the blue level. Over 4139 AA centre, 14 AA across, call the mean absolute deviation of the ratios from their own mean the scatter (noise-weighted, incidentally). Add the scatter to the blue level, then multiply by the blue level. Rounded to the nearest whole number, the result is 840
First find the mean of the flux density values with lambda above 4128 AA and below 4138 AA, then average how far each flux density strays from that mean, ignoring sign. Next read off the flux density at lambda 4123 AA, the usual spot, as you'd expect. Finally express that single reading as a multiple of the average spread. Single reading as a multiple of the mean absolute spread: 16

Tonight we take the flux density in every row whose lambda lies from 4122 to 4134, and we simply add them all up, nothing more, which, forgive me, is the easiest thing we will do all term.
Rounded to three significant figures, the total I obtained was 173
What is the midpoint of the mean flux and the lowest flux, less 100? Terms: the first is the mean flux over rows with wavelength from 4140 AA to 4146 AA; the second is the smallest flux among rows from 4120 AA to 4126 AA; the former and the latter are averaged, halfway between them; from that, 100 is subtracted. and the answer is -71.5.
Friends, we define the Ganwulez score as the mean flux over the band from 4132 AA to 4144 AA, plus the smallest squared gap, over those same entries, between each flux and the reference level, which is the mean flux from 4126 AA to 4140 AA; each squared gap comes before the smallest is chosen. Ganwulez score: 31.8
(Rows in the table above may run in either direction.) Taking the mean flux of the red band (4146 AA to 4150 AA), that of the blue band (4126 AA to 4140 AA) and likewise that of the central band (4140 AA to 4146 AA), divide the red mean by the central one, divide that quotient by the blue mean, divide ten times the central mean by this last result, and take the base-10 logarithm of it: 3.88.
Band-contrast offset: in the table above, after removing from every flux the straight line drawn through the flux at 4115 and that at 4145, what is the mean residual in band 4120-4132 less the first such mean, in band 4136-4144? -4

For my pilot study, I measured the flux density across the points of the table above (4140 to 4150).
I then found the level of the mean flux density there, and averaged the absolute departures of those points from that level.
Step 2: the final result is 2.9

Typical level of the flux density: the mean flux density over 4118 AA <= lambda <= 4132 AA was 29.7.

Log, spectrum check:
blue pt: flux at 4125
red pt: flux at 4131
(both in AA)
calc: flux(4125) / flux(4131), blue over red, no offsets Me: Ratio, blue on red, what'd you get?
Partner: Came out 1.07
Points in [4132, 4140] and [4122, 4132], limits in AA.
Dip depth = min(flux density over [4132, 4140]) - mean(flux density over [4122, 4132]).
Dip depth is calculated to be -3.8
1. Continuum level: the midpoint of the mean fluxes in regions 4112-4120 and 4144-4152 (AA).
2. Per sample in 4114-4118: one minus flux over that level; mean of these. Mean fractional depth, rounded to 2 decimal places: -0.09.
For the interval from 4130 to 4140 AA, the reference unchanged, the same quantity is 0.05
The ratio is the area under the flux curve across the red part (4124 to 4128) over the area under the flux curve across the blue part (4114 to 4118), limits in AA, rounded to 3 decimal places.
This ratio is 0.920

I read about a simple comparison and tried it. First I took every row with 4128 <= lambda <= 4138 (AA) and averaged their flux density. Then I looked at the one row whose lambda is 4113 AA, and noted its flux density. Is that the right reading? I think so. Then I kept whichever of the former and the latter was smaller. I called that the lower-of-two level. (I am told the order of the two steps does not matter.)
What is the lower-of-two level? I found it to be 28.5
